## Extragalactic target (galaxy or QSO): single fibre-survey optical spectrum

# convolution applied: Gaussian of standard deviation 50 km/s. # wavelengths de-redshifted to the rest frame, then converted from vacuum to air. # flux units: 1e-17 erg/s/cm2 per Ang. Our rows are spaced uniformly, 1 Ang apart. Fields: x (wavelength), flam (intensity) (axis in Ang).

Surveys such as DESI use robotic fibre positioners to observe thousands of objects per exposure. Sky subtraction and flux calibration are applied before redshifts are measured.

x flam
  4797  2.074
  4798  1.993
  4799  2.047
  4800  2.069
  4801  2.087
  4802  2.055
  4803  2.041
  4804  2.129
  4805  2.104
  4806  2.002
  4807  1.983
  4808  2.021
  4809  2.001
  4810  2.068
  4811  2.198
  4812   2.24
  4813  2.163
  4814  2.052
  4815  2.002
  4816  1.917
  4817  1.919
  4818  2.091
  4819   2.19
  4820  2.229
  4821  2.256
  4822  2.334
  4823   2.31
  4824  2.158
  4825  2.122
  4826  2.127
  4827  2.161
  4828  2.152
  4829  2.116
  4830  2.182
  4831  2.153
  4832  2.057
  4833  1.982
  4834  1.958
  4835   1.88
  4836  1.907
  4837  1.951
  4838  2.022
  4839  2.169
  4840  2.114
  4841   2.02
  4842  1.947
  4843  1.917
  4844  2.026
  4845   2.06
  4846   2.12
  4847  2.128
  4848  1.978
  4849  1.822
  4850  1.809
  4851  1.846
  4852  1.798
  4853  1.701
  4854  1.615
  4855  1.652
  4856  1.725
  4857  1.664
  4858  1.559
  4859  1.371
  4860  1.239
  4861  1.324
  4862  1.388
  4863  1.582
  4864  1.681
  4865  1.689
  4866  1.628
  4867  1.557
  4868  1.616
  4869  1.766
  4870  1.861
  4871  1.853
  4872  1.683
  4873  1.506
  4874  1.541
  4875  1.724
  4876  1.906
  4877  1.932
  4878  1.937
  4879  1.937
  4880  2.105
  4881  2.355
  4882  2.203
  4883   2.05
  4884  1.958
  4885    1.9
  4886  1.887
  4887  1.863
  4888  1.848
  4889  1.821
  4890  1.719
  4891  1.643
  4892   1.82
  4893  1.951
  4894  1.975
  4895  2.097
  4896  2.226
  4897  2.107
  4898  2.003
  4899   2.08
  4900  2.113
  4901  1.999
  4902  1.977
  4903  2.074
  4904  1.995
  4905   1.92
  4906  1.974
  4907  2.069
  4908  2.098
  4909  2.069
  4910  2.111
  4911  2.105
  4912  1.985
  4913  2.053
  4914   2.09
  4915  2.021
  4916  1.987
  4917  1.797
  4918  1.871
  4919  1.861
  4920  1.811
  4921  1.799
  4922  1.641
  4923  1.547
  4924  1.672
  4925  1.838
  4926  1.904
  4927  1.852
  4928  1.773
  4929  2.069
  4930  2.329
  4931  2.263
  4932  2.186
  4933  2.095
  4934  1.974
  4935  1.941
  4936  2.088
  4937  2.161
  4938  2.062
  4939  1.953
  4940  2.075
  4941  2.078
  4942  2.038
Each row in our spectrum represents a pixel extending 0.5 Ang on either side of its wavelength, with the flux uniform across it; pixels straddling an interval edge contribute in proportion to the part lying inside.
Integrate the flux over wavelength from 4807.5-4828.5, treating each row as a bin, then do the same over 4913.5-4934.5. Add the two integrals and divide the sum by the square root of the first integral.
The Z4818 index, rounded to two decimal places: 12.73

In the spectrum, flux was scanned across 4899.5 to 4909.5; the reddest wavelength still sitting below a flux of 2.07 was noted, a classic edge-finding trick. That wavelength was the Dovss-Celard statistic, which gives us 4909 Ang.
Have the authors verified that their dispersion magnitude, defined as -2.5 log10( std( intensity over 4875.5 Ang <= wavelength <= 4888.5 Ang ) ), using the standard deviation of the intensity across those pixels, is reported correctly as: 2.1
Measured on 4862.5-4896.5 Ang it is 1.7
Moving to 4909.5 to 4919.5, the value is 2.4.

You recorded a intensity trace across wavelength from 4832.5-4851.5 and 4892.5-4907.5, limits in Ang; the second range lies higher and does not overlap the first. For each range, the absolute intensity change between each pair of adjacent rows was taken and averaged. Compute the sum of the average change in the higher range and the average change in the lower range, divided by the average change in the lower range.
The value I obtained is 2.22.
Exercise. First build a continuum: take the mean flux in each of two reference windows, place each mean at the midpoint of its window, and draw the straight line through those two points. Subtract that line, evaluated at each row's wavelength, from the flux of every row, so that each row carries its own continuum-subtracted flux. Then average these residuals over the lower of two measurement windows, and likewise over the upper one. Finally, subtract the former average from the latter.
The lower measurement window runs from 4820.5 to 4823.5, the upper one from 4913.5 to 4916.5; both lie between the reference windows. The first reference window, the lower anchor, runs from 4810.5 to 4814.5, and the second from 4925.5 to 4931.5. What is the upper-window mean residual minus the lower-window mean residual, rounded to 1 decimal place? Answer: -0.2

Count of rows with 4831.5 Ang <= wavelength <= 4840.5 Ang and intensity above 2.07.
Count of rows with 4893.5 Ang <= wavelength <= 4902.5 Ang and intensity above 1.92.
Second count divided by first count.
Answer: 4.5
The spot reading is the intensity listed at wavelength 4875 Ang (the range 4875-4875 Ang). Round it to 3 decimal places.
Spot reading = 1.724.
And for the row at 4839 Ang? 2.169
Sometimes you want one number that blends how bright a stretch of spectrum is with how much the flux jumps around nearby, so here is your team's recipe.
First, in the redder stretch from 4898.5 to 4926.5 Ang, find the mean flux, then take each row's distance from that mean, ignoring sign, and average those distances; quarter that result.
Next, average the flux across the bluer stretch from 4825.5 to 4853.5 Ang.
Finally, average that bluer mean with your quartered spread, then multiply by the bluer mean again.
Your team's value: 2.04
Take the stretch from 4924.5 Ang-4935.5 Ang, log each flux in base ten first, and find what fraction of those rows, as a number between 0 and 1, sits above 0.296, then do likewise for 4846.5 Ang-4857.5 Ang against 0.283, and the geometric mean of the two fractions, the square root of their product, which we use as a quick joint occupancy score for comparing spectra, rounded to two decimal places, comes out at 0.29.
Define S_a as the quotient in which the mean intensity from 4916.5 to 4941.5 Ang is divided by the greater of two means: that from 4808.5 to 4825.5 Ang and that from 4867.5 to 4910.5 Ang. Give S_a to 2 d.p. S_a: 0.91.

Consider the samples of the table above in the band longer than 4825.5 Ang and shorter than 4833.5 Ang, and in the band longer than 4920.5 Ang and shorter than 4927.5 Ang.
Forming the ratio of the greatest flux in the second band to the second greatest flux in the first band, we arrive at 0.88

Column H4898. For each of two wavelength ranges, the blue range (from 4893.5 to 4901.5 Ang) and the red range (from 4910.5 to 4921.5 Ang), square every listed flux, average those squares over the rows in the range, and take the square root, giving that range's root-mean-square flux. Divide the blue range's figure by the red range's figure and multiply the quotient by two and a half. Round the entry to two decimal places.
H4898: 2.67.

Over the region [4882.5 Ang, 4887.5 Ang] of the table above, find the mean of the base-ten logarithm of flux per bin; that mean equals 0.286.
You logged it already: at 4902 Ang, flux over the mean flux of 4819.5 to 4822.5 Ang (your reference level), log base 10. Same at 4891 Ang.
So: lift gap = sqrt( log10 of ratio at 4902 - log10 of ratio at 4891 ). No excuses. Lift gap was 0.28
